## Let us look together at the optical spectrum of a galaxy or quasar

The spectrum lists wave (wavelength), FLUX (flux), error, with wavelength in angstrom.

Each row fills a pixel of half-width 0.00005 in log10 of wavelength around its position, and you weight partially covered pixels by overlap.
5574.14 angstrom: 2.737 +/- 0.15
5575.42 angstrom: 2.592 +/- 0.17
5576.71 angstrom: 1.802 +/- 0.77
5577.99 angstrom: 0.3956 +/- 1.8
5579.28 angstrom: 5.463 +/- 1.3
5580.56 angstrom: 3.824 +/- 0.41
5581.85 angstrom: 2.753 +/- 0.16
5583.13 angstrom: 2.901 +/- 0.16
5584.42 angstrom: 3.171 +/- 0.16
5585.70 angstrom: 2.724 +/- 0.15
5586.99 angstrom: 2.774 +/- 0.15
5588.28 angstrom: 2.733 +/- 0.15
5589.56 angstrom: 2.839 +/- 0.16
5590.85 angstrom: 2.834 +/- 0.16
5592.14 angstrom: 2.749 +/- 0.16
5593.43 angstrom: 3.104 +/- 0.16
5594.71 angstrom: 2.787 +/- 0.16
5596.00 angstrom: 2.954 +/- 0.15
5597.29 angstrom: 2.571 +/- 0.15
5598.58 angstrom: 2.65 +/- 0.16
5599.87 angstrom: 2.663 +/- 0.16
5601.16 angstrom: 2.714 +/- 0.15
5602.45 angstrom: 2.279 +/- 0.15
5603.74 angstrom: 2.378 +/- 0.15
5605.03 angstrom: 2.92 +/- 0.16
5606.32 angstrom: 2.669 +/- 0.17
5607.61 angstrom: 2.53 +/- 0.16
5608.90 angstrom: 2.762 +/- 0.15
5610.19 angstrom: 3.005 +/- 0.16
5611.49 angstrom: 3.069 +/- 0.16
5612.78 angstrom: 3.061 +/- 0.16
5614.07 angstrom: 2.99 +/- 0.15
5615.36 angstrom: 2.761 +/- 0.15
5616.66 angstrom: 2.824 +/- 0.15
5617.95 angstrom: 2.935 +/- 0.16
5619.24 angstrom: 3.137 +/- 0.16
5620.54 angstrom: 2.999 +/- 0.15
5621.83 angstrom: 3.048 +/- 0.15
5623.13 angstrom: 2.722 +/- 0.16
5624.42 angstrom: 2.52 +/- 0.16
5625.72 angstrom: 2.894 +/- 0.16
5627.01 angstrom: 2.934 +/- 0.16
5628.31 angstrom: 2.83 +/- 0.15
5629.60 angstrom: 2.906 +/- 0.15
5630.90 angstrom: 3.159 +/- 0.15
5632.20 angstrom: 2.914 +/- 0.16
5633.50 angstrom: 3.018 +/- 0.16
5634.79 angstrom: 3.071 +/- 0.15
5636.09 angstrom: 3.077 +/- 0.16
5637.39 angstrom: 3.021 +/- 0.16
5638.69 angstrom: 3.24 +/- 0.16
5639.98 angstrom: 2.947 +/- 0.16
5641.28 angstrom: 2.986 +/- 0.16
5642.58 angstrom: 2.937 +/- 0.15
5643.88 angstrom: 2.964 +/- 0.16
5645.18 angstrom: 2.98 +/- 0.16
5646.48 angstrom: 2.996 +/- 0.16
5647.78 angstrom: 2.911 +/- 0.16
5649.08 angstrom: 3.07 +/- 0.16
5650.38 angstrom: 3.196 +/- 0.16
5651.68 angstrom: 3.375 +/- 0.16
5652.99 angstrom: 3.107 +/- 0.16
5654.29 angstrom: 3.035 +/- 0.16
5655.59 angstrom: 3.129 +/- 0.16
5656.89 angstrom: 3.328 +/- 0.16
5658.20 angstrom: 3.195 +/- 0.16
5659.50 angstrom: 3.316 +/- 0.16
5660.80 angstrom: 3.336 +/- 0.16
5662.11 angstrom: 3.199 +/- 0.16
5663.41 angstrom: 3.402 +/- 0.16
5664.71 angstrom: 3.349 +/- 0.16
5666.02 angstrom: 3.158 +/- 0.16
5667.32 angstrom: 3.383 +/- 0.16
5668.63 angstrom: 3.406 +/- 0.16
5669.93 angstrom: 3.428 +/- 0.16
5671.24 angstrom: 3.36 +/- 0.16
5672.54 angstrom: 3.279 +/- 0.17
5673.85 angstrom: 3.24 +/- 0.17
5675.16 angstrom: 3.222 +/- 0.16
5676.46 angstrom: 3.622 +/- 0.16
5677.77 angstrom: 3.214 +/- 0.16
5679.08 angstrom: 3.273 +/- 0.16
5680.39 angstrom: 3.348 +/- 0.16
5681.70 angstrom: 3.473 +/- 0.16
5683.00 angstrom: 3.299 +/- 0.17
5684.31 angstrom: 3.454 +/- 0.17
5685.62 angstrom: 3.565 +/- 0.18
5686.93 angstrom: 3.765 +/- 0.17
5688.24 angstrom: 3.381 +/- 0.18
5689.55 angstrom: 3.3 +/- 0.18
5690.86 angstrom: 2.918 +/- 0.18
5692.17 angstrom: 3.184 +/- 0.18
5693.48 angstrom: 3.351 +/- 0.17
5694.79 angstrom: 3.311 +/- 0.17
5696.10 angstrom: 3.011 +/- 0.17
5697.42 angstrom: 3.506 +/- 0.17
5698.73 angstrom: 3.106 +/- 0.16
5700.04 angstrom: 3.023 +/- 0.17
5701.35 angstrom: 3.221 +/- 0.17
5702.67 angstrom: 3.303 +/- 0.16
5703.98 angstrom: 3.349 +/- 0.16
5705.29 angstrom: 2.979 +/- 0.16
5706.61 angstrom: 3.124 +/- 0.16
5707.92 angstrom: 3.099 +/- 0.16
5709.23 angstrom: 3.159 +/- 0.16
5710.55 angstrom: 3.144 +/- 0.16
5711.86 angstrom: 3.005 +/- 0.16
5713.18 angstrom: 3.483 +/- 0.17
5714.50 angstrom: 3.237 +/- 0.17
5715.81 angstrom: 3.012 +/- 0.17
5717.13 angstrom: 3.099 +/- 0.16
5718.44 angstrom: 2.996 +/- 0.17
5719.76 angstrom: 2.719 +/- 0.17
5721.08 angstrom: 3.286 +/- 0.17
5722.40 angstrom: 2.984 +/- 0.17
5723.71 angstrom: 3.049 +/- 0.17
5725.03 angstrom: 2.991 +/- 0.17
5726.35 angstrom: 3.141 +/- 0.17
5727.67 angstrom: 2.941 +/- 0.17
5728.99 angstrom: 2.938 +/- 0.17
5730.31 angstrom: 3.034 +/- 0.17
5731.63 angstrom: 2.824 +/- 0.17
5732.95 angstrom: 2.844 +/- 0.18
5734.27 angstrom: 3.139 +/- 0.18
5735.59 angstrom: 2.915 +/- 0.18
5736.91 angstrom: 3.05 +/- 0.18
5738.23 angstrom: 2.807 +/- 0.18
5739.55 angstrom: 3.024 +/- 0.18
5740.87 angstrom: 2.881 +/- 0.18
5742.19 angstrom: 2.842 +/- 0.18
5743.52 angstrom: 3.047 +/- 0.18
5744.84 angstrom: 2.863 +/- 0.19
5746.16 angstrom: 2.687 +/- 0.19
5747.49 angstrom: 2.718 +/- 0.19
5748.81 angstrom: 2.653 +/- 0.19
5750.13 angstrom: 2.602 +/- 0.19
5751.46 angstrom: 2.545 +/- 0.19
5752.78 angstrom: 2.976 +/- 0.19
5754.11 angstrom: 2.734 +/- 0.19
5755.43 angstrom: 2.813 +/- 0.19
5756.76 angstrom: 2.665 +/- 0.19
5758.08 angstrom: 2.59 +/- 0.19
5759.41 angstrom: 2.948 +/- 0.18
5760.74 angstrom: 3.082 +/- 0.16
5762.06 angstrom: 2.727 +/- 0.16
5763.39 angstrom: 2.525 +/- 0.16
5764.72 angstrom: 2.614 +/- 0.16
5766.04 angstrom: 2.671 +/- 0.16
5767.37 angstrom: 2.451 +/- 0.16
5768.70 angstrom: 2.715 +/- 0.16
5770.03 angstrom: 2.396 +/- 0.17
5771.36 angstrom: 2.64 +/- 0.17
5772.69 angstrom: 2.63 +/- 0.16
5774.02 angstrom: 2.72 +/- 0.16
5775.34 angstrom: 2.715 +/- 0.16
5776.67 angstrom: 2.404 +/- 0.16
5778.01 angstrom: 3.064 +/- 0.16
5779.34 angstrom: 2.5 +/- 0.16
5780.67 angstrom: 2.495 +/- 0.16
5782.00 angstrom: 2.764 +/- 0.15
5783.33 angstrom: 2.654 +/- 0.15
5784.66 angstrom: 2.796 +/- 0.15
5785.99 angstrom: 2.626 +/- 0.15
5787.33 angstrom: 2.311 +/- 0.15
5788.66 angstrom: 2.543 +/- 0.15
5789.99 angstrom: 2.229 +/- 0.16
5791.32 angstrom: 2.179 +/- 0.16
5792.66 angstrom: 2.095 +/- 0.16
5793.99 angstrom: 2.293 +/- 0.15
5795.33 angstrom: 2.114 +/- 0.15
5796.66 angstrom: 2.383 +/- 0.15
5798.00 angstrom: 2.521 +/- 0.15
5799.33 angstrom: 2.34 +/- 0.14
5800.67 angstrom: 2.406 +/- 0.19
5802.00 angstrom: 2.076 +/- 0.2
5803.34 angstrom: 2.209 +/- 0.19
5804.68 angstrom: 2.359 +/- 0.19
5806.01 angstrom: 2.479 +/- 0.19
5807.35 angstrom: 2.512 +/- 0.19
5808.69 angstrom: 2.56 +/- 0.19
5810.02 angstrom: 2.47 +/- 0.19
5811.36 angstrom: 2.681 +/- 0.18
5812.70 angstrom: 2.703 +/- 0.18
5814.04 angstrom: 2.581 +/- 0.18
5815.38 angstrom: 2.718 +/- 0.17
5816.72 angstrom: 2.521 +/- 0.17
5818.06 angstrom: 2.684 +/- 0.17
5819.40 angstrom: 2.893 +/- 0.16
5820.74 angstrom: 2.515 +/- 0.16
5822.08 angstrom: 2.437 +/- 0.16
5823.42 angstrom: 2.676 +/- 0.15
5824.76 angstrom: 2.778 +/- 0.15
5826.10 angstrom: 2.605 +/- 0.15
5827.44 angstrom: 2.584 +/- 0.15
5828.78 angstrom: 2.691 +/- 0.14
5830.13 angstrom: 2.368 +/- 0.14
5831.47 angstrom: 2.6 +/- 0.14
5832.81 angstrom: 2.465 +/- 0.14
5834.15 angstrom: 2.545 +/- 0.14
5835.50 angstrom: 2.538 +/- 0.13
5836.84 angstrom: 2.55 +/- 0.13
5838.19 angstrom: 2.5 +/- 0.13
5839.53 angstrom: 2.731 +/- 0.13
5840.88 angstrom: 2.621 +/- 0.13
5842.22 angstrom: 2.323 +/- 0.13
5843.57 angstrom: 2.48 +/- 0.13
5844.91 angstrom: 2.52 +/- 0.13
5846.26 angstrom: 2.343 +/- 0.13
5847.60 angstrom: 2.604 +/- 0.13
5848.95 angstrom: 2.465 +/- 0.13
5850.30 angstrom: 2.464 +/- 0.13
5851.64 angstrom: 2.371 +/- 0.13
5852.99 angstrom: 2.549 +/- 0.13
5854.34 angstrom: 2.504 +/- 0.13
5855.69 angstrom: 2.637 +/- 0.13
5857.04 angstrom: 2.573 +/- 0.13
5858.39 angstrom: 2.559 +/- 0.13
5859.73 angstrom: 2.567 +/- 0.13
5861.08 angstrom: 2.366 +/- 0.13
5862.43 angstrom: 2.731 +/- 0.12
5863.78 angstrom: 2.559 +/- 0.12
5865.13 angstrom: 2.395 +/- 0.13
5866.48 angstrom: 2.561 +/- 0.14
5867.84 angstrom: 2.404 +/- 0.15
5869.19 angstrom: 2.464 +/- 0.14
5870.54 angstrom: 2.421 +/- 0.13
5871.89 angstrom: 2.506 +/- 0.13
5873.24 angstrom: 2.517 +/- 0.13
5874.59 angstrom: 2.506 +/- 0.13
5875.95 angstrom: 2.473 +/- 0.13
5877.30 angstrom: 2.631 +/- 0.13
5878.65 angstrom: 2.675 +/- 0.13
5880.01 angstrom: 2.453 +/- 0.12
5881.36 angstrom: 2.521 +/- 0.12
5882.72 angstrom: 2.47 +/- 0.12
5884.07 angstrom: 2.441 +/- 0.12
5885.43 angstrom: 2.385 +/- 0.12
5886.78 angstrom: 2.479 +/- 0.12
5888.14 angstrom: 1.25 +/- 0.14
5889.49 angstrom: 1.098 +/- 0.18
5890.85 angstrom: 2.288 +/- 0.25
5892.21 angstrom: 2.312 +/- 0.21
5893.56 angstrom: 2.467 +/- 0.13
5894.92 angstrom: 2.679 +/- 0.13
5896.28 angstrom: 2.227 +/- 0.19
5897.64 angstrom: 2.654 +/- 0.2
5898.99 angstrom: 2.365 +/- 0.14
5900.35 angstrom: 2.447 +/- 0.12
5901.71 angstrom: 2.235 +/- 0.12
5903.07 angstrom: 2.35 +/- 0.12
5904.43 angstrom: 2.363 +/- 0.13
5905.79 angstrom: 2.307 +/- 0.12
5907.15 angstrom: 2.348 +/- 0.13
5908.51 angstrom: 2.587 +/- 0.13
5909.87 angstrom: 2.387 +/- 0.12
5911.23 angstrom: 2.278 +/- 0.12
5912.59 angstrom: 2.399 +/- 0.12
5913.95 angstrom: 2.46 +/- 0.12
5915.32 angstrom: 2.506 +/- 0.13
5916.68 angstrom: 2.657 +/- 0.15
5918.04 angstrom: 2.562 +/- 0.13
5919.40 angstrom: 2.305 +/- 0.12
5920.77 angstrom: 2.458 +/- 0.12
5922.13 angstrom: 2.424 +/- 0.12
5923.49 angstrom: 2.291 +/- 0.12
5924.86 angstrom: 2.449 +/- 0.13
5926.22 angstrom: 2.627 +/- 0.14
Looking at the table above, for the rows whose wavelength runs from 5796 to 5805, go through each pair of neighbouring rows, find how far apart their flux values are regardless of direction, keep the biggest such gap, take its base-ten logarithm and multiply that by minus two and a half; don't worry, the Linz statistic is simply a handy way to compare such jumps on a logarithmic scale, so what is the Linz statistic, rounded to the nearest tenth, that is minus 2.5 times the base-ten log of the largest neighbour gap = 1.2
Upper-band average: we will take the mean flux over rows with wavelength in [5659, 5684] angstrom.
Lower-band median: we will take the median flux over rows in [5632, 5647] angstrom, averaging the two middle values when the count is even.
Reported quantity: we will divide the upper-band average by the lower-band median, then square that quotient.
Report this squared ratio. 1.24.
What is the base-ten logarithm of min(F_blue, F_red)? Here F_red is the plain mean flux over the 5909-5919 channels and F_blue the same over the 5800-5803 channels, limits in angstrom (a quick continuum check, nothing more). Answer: 0.350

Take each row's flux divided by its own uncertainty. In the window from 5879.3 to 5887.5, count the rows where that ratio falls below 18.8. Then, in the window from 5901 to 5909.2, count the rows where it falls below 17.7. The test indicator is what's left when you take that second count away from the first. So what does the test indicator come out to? 0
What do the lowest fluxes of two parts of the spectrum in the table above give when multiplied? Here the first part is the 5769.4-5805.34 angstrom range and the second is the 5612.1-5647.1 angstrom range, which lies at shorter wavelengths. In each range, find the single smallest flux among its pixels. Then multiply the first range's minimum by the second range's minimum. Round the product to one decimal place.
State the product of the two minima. 5.2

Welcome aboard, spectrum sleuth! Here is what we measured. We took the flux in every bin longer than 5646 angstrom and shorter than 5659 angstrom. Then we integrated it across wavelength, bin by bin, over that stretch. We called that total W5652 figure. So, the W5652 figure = 41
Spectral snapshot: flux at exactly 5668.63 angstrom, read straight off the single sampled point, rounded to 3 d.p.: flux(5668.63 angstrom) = 3.406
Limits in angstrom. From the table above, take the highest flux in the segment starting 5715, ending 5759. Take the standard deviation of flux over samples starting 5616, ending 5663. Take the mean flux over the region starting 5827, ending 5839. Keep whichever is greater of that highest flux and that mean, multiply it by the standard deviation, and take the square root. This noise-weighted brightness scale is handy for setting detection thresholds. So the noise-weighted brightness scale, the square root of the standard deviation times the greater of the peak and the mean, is 0.76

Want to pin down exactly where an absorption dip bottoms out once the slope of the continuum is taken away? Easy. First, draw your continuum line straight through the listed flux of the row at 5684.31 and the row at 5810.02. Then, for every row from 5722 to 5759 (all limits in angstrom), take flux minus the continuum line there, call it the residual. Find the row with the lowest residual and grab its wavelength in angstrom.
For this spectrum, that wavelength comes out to 5751.46 angstrom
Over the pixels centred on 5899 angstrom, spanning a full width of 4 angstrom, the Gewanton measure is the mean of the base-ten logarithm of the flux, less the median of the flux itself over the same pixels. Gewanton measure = -2.1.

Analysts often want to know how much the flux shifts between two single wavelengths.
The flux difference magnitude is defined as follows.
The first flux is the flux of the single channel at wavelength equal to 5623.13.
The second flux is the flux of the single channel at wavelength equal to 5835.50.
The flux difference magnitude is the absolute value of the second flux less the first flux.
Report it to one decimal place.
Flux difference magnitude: 0.2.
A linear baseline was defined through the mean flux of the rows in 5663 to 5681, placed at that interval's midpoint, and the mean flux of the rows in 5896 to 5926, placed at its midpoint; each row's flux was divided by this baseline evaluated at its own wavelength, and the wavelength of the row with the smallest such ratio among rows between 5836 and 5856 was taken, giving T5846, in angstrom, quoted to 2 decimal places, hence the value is 5842.22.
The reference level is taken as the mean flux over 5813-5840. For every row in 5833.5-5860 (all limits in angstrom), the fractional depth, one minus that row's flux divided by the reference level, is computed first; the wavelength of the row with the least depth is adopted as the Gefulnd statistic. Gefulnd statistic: 5839.53 angstrom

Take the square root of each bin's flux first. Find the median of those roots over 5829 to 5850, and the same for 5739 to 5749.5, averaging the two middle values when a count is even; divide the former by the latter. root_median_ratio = 0.940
